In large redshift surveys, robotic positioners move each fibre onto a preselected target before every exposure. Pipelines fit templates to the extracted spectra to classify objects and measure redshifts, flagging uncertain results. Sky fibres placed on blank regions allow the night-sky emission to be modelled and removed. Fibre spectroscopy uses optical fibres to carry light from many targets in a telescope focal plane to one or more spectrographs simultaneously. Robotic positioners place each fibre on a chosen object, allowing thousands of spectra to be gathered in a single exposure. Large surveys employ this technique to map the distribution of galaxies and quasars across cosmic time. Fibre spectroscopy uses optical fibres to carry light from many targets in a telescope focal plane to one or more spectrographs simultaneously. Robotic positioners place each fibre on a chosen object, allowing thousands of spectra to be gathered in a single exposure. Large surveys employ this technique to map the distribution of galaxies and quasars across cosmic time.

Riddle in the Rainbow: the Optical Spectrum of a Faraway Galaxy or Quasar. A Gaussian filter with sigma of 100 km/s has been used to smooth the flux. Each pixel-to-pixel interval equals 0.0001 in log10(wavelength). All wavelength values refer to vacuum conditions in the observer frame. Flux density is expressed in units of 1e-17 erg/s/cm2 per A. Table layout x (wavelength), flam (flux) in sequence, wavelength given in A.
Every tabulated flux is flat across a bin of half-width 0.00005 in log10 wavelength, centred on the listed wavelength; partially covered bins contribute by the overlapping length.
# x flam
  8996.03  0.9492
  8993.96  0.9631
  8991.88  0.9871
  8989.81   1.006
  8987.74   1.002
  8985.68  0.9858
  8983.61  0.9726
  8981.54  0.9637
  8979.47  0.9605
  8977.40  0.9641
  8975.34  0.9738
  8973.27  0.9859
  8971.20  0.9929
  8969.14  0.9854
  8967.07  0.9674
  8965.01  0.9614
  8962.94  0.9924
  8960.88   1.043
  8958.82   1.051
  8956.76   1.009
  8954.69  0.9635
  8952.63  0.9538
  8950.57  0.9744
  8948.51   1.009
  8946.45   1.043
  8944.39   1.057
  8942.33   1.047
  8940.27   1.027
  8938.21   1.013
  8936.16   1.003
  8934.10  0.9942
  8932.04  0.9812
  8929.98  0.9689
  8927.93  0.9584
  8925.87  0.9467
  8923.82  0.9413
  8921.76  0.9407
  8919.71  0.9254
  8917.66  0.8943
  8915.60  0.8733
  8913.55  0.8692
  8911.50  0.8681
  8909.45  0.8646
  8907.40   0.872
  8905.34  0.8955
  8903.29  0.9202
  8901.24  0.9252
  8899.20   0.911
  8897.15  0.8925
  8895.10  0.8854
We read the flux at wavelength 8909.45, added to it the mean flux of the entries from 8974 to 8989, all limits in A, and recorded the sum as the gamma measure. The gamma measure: 1.84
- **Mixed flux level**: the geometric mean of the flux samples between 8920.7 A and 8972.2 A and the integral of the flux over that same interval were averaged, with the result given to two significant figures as 26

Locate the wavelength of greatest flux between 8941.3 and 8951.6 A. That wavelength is 8944.39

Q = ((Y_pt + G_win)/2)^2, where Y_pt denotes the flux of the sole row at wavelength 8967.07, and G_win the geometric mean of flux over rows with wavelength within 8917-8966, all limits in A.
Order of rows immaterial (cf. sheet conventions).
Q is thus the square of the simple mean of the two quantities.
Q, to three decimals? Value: 0.954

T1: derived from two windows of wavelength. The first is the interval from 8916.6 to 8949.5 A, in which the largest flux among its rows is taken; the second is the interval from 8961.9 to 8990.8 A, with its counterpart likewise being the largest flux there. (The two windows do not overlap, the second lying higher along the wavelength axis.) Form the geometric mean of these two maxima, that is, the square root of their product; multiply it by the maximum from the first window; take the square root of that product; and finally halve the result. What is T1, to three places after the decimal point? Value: 0.522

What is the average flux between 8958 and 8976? 0.99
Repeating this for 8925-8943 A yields 0.99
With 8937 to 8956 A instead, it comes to 1.01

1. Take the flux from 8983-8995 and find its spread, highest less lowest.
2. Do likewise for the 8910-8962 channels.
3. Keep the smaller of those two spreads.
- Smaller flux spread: 0.04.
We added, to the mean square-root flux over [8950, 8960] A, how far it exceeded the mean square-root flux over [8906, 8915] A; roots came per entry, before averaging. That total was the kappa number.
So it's 1.06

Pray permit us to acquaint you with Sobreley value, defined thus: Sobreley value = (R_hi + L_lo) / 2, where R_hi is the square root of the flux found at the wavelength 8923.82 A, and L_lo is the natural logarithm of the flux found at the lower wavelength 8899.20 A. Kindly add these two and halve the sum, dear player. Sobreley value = 0.438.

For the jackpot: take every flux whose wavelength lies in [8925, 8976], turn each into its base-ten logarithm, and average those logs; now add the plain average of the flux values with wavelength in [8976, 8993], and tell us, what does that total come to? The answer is 0.98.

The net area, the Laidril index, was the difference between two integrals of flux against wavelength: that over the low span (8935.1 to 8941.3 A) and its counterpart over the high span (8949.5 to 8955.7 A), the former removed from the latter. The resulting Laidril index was -0.3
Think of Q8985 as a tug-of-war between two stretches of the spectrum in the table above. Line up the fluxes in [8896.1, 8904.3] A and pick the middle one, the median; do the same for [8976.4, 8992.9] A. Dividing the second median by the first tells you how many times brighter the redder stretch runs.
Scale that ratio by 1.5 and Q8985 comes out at 1.60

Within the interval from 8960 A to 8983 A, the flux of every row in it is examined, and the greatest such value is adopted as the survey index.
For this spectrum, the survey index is 1.043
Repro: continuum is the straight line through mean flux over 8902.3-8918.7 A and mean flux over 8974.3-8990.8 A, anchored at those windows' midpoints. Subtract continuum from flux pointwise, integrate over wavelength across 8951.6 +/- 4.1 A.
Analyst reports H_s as 0.31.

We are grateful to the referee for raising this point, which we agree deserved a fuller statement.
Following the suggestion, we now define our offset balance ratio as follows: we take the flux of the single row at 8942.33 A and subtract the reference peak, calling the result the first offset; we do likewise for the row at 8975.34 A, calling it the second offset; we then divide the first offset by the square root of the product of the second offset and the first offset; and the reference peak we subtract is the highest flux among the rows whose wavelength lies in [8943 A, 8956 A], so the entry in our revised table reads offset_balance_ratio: -0.35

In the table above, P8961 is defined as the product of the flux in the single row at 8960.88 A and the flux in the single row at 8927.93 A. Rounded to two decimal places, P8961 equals 1.00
